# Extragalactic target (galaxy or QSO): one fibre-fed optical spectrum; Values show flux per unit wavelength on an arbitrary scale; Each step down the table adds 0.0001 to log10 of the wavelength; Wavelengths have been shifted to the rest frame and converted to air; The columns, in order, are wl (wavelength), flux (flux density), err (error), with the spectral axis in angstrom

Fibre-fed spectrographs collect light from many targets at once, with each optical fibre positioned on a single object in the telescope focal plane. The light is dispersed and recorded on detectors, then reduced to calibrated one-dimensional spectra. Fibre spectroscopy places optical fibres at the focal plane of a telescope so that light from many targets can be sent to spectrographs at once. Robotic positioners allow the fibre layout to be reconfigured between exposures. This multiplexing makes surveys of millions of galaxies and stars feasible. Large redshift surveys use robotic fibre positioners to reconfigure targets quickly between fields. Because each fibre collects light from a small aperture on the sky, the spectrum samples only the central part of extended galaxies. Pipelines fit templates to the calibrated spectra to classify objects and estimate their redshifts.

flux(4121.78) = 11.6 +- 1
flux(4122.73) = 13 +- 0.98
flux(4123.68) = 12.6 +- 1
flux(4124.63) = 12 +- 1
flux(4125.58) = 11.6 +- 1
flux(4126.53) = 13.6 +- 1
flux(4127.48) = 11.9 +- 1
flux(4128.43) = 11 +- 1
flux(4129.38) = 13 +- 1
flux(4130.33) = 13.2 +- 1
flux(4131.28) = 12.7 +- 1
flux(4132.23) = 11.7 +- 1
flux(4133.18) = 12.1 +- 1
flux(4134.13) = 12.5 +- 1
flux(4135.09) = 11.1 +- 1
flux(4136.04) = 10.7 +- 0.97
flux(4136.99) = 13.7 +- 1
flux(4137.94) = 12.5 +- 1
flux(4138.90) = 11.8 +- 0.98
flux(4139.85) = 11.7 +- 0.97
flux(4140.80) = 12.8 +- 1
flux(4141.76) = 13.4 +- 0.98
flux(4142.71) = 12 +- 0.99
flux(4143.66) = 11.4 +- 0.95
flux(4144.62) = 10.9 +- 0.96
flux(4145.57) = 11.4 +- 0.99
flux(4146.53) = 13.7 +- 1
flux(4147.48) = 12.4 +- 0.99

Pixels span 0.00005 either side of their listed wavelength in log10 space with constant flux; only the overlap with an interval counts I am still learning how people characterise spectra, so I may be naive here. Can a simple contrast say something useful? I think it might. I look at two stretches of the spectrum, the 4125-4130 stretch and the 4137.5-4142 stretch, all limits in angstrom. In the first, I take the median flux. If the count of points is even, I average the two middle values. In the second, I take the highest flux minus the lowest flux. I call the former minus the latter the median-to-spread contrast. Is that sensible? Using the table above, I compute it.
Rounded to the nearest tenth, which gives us 10.2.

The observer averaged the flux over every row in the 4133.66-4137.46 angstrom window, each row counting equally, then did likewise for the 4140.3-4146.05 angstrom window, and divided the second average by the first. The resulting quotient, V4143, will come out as 1.00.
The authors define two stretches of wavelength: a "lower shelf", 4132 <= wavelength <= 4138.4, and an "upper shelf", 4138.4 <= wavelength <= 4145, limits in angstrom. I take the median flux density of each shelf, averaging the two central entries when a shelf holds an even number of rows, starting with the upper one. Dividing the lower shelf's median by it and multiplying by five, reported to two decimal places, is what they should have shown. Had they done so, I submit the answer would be 5.13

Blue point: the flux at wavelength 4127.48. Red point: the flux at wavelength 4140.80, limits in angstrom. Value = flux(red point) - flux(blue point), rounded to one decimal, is 0.9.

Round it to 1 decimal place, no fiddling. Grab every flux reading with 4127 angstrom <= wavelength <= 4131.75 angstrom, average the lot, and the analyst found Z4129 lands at 12.4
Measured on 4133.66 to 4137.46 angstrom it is 12.0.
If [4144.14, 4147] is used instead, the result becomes 12.0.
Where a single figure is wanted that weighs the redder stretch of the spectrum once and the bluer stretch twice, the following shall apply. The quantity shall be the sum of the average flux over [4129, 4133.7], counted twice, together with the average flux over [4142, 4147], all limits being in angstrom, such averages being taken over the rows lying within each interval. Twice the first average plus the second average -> 37.0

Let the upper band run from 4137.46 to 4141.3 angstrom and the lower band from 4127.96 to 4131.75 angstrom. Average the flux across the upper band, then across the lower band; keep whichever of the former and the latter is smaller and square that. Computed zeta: 149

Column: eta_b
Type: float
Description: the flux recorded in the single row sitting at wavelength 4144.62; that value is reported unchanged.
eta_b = 10.9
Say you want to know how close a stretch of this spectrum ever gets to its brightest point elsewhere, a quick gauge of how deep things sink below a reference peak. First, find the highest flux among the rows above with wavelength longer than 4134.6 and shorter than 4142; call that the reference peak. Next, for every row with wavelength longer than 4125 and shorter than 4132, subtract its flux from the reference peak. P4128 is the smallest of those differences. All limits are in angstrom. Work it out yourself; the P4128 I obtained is 0.10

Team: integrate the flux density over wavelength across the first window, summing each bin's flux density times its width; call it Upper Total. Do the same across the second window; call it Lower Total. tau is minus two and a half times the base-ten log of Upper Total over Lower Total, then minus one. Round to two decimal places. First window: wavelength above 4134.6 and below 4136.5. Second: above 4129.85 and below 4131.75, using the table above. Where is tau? -0.81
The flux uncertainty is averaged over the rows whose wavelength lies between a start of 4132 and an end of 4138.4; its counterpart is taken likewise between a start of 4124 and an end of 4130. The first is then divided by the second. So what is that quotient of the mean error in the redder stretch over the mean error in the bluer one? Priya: 0.996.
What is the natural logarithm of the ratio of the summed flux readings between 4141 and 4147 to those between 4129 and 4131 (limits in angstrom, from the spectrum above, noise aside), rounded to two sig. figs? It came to 1.0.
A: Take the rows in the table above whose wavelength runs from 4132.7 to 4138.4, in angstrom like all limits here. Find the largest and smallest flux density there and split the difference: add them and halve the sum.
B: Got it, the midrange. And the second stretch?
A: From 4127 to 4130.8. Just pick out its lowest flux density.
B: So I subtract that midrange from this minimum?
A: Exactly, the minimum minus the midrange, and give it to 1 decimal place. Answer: -1.2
